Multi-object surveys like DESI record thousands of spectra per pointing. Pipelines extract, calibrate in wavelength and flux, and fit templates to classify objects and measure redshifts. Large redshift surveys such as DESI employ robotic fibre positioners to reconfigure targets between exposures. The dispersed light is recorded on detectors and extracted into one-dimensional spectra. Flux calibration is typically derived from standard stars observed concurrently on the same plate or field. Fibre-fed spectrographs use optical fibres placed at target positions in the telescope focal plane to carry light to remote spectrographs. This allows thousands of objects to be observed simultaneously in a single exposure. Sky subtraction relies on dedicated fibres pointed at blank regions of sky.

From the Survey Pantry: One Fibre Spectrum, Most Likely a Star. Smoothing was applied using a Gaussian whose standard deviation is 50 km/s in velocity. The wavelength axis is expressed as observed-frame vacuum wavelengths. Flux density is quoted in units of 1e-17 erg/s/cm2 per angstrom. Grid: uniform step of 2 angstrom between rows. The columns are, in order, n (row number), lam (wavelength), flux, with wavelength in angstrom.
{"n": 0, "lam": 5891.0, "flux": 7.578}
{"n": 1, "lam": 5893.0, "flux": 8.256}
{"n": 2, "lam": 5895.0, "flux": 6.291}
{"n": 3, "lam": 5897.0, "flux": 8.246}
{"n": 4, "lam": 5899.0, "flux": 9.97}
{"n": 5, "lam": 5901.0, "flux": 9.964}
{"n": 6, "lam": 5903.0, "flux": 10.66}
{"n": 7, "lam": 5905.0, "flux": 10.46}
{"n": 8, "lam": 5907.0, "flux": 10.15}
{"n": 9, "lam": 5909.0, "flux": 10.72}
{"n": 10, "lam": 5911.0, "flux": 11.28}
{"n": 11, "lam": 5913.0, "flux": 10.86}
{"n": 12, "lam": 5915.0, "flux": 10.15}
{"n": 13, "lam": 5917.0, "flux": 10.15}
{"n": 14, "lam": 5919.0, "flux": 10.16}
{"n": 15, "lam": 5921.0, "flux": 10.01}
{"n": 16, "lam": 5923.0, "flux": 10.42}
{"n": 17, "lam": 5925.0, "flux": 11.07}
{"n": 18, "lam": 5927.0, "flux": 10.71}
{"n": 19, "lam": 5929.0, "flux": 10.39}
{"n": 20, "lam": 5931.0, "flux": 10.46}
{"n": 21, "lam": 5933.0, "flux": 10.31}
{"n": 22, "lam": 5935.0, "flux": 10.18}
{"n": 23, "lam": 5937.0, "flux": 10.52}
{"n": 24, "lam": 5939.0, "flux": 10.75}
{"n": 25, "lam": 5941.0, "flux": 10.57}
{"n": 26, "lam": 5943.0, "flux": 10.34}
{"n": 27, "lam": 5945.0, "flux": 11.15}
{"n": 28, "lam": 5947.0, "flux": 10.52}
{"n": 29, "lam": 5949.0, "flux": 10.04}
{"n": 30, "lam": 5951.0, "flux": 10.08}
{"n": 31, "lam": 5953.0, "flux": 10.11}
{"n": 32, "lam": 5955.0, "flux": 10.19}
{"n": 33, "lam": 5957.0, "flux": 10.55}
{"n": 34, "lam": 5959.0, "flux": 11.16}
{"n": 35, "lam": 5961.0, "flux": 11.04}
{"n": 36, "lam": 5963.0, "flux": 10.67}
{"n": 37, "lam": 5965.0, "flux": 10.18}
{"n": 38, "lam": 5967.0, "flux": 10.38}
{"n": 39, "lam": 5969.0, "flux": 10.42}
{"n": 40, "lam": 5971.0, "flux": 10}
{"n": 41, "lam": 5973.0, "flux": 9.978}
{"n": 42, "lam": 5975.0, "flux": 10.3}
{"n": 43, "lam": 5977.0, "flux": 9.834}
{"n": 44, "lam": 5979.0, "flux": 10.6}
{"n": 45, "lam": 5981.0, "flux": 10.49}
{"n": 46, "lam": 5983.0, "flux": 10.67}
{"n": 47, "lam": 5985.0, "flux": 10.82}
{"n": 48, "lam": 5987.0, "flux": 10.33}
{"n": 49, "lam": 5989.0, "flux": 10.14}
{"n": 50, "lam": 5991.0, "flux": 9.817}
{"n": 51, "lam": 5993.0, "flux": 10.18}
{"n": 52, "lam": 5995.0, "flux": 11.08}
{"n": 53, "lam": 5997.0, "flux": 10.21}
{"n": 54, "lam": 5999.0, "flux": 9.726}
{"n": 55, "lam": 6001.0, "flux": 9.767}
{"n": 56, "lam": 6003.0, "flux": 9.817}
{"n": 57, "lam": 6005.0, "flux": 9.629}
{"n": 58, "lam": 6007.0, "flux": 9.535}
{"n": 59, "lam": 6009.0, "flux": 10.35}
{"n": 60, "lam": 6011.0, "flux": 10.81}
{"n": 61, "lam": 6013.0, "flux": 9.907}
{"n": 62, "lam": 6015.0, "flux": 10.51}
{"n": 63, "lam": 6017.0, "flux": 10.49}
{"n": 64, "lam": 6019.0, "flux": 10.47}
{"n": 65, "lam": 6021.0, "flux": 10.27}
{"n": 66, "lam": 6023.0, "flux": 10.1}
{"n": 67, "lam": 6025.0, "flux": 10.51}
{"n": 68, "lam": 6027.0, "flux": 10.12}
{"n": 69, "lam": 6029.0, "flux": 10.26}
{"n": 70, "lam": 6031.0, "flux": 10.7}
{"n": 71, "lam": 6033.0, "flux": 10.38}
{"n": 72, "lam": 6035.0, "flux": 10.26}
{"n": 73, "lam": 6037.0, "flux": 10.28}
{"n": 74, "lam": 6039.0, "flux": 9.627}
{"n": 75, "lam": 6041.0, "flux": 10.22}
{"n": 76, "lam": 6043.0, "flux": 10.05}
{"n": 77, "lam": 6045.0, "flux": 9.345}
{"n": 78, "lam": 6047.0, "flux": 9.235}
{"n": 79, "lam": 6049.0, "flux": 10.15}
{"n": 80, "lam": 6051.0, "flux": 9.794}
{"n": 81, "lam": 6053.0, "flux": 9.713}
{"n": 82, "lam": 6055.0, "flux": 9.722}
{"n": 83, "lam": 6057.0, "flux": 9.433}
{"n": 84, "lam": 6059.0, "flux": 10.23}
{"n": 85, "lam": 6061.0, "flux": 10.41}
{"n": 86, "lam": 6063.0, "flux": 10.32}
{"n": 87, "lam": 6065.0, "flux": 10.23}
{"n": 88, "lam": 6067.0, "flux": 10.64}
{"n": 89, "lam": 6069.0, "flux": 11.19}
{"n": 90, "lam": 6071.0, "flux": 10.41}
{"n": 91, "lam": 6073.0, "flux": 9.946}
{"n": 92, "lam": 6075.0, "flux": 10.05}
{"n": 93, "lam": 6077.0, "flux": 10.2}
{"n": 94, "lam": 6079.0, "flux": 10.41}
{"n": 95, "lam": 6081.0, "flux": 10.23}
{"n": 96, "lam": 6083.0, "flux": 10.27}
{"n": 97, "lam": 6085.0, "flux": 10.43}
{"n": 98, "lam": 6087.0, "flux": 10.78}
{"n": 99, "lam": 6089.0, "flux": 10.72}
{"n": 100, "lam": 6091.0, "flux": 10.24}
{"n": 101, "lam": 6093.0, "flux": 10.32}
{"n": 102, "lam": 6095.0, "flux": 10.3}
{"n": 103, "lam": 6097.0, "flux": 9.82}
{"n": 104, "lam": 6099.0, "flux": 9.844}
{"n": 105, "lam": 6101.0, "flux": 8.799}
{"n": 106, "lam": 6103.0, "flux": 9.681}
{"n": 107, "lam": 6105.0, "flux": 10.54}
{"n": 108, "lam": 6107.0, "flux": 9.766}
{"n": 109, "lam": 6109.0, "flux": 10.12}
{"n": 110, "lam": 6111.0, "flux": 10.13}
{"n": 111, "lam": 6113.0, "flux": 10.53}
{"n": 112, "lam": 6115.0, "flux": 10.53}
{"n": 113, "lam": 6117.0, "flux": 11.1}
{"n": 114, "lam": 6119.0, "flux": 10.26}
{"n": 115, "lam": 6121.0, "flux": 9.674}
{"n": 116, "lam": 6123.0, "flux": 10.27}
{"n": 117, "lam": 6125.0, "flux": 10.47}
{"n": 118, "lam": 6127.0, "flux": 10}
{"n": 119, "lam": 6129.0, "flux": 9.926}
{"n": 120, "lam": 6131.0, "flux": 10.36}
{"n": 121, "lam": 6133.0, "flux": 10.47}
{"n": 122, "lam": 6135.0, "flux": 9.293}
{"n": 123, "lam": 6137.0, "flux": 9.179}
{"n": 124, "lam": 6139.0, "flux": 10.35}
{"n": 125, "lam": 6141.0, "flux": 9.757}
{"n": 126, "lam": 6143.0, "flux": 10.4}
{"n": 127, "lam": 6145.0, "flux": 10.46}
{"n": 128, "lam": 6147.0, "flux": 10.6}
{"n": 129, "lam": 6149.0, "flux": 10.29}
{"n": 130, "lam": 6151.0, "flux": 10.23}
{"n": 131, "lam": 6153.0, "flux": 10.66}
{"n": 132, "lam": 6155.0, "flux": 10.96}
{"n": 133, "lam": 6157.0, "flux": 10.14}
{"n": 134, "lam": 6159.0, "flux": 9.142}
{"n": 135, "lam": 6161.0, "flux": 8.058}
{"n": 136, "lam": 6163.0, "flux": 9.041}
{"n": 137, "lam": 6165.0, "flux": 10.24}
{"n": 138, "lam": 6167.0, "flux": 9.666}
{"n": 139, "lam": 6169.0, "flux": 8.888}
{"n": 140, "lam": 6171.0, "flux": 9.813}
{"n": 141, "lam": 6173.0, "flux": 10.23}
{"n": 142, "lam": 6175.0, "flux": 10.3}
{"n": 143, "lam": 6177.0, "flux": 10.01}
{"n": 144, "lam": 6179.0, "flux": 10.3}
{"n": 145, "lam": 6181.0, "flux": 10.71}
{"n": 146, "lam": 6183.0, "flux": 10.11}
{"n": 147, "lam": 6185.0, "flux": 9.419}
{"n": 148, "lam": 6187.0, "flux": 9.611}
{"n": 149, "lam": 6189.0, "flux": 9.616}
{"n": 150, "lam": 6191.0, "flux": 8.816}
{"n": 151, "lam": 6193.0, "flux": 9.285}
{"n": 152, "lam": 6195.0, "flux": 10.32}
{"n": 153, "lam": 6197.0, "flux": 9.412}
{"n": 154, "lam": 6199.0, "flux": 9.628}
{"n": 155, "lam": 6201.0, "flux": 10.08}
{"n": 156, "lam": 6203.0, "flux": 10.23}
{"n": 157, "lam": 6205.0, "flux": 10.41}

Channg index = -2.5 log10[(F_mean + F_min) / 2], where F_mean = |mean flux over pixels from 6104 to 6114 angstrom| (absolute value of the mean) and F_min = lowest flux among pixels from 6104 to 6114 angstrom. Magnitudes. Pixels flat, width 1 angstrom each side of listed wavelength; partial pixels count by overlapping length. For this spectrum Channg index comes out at -2.50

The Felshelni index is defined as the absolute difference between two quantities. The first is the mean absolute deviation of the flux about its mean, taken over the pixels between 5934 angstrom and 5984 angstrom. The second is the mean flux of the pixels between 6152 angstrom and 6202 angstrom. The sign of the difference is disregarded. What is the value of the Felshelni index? 9.49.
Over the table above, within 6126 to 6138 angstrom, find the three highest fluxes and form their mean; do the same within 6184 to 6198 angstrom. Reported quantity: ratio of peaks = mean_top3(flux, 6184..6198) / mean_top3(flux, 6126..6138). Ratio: 0.96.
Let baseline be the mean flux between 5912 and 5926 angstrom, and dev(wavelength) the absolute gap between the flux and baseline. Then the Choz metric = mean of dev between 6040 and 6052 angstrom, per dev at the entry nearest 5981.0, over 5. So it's 1.39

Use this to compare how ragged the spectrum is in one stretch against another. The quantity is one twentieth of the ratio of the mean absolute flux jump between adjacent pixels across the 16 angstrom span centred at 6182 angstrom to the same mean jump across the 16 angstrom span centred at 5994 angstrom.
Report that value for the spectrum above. 0.04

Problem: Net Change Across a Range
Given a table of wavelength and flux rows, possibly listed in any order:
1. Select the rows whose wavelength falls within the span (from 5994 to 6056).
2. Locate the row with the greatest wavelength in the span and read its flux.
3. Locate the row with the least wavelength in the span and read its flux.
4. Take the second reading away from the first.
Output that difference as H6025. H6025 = -1.4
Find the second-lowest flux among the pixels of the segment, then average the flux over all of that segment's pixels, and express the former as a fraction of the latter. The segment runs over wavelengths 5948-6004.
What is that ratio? 0.948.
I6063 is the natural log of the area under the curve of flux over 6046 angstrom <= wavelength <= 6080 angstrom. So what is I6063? 5.84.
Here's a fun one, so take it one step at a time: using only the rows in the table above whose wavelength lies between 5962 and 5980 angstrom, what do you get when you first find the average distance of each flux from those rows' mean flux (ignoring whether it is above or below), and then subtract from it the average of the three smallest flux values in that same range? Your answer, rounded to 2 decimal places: -9.70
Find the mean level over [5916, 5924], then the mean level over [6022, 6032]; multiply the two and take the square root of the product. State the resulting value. 10.26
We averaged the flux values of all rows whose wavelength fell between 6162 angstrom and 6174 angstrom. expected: 9.6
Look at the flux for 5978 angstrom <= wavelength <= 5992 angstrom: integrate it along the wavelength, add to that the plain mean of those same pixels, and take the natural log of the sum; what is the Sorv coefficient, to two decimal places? 5.05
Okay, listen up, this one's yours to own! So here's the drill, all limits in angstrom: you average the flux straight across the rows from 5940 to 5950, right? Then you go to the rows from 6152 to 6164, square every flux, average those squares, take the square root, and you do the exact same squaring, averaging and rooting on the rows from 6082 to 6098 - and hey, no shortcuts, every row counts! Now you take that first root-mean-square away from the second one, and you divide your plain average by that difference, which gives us 16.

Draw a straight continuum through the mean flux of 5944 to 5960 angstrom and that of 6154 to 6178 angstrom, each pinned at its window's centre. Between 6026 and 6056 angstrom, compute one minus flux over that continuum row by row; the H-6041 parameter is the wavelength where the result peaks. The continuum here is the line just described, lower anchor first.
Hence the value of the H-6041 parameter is 6047.0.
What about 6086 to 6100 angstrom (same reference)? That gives 6097.0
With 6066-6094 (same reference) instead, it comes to 6073.0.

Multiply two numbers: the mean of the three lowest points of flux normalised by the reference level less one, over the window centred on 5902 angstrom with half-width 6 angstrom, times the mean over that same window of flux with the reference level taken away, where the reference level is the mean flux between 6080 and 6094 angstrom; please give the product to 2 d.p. 0.05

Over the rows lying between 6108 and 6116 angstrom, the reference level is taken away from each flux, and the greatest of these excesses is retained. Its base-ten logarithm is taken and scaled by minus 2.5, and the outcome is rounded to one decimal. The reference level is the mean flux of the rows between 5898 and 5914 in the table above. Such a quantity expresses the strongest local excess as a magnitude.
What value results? 4.1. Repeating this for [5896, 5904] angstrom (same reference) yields 2.0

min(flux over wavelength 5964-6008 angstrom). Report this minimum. 9.535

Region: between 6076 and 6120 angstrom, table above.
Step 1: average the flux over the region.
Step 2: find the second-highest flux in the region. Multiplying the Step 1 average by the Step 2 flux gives 110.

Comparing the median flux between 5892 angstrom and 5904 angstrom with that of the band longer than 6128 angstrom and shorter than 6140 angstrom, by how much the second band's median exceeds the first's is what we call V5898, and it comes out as 1.0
